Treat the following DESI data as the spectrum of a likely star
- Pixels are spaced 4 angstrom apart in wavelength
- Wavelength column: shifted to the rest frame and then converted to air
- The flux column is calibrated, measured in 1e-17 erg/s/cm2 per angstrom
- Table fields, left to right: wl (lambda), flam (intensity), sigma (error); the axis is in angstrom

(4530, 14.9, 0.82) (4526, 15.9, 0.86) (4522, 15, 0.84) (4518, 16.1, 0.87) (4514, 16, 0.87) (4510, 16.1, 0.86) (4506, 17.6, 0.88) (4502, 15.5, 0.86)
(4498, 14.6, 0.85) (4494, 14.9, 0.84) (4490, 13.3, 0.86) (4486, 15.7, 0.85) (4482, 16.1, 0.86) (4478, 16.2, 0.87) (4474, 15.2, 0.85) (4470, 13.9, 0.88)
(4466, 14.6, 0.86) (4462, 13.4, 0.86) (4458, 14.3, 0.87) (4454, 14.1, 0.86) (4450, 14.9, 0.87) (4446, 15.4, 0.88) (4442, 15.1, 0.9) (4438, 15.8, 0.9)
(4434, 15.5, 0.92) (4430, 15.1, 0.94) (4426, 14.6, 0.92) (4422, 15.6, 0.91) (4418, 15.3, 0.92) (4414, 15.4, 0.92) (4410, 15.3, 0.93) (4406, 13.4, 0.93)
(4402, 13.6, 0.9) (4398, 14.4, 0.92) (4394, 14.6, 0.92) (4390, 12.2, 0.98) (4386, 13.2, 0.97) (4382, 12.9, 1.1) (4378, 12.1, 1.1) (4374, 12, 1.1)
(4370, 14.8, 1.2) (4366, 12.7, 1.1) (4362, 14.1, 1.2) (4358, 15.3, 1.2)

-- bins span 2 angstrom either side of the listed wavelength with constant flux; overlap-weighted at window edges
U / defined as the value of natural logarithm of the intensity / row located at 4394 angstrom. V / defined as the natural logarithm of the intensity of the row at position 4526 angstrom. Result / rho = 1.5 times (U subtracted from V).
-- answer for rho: 0.13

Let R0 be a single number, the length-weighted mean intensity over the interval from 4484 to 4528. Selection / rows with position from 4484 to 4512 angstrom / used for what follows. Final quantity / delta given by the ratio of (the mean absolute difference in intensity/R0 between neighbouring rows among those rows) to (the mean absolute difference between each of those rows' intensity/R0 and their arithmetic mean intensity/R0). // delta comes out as 1.5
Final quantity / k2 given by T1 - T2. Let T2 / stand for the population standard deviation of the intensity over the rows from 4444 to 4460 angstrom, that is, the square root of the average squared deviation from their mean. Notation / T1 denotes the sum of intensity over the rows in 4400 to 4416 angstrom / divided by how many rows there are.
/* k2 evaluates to 13.9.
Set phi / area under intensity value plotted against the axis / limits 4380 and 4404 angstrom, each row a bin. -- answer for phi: 324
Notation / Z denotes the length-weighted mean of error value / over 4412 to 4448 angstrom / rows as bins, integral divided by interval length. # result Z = 0.912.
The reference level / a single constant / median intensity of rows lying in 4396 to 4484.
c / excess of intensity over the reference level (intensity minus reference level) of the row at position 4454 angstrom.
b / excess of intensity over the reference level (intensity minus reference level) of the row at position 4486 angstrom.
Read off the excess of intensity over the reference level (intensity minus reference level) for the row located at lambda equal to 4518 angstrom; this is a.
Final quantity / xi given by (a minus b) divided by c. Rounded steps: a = 1.0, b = 0.6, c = -1.0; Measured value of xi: -0.40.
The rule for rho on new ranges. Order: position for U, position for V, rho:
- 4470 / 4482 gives 0.22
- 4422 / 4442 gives -0.05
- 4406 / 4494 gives 0.16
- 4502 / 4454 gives -0.14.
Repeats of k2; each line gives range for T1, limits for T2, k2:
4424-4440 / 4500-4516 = 14.5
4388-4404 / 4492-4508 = 12.5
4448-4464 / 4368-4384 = 13.1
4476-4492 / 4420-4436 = 14.9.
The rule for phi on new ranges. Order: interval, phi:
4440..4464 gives 349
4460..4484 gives 358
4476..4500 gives 363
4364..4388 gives 311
